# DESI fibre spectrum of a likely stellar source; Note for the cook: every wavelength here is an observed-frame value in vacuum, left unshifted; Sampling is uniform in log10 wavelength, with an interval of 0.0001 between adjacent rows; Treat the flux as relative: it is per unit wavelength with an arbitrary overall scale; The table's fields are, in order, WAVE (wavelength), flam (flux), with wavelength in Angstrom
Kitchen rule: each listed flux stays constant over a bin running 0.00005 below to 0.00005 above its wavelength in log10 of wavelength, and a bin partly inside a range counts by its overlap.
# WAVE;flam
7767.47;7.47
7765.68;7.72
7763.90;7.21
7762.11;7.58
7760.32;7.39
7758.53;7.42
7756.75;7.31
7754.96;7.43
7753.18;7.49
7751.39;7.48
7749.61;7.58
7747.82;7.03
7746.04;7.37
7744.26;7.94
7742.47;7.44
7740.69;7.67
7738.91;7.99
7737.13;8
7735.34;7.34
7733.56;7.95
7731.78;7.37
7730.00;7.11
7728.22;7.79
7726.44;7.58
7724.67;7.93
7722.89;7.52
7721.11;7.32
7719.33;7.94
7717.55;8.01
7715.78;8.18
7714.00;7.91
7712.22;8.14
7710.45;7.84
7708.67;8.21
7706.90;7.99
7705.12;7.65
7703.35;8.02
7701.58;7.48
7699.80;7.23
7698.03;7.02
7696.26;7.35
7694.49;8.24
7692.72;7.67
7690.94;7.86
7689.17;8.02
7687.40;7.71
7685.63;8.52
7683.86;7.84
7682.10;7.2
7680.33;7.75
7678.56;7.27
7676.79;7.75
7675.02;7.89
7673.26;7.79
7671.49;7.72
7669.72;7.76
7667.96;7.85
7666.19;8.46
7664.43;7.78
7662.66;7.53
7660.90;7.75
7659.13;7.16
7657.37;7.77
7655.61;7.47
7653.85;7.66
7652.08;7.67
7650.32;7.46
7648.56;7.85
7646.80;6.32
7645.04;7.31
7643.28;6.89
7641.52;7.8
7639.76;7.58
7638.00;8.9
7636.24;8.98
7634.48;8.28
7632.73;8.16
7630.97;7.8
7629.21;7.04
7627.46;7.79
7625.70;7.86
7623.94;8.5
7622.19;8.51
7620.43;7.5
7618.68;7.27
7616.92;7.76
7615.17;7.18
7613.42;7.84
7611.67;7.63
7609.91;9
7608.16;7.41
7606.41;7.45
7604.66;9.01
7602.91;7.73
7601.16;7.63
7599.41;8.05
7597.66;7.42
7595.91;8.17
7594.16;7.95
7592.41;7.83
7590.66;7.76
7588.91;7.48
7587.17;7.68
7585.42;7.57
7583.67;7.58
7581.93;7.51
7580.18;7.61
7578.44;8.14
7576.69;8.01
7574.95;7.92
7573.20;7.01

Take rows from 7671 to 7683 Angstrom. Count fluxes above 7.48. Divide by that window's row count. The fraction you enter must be 0.71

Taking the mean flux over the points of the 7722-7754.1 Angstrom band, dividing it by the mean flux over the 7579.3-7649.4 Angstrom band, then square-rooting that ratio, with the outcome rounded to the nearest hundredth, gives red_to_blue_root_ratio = 0.99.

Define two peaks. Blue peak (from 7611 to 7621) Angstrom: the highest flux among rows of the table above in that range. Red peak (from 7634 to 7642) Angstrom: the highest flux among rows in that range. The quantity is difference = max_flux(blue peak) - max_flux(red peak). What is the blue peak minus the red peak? -1.1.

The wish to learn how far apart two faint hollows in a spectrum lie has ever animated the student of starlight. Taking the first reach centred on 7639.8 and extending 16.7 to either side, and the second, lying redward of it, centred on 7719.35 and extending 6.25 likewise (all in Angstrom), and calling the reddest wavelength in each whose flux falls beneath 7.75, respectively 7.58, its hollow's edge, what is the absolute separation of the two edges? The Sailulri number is 67.3 Angstrom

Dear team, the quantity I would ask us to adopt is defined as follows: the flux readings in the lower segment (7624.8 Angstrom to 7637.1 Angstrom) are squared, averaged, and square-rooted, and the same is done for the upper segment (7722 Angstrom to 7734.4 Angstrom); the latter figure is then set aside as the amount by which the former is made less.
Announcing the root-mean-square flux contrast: 0.4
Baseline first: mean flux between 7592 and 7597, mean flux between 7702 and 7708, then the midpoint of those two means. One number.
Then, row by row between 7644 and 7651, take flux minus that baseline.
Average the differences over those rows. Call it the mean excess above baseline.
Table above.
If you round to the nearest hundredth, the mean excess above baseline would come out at -0.70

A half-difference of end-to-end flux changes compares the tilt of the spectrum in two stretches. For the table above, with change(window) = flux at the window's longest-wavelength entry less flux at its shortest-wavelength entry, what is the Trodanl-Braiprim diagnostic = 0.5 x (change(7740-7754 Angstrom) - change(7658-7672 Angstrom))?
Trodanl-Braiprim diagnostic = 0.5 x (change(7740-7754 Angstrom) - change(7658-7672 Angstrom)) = -0.37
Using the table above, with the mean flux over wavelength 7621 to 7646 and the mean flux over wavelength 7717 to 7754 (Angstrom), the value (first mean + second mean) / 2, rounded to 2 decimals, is 7.78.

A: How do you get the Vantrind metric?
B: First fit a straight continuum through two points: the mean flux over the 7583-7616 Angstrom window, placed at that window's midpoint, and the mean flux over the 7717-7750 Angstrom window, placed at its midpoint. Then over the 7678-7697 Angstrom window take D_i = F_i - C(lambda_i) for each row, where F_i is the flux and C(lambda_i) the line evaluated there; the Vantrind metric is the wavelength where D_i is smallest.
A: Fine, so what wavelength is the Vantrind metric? 7682.10 Angstrom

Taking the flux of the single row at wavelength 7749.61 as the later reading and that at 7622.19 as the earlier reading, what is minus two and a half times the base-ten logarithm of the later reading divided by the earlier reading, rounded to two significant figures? 0.13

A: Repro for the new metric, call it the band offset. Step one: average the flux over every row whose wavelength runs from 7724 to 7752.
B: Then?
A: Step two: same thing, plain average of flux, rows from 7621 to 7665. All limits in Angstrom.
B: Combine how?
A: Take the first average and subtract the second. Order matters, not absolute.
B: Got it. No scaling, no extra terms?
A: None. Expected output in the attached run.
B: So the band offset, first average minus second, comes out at -0.15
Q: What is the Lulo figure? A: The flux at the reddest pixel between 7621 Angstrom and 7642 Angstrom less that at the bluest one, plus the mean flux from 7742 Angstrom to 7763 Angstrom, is 6.7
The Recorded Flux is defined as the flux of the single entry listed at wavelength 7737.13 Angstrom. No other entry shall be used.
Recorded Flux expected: 8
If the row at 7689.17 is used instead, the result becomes 8.02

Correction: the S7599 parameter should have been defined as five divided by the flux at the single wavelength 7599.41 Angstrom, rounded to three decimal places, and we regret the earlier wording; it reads 0.621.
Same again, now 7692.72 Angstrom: 0.652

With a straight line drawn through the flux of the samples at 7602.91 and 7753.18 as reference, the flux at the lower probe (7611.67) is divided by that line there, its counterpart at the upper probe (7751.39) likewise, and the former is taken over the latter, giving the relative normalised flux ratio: 0.99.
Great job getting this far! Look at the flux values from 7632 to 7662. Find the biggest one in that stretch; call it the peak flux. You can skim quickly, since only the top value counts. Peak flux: 8.98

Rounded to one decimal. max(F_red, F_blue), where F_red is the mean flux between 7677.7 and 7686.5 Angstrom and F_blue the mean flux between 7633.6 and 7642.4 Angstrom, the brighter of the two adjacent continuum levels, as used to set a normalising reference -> 8.3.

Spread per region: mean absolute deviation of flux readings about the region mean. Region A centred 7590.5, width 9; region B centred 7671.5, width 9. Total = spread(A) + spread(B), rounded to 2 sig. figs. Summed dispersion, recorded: 0.18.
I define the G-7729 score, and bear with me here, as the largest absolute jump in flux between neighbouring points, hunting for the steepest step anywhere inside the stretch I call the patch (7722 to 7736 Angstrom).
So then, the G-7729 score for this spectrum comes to 0.68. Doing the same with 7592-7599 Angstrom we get 0.75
